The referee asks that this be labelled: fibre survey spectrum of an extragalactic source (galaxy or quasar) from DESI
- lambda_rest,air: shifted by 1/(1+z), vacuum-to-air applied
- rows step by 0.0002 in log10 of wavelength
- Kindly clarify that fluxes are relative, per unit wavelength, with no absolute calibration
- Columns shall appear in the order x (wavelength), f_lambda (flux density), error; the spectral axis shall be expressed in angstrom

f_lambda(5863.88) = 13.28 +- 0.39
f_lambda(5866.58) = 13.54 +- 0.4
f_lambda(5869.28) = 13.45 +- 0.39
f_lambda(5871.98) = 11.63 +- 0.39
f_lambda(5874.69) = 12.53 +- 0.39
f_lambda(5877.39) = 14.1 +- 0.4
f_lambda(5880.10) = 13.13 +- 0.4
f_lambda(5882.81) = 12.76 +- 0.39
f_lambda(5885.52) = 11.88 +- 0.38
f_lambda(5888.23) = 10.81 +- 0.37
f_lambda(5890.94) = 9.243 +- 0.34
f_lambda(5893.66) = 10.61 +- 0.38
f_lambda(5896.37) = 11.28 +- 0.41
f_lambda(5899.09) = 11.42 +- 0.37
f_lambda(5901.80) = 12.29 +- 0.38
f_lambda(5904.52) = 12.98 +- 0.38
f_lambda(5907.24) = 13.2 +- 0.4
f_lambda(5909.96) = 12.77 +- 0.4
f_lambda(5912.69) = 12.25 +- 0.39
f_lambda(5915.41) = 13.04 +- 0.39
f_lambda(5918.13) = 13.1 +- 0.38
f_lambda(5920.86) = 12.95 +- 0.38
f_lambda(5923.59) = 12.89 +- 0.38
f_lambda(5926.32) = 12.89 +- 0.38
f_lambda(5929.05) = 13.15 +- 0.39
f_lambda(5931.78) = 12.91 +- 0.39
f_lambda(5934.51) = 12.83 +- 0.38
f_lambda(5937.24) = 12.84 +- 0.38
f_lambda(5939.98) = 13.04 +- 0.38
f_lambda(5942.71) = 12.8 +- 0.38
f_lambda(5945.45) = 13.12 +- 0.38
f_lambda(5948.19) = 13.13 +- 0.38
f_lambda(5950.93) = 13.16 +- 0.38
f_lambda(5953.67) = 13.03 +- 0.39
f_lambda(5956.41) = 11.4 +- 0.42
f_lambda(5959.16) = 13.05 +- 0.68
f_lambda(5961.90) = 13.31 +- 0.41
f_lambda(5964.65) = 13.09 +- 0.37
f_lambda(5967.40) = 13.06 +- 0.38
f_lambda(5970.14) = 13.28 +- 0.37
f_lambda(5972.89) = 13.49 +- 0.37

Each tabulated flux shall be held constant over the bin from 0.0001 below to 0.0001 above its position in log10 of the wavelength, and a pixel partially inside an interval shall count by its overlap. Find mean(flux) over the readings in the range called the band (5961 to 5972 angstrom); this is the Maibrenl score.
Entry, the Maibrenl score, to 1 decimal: 13.2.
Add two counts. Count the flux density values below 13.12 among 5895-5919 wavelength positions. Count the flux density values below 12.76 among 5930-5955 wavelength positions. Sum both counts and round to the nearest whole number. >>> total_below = 8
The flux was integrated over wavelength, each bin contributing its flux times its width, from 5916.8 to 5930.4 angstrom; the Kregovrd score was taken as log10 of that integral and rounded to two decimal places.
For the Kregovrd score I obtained 2.25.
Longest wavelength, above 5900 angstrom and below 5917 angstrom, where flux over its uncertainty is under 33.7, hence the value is 5915.41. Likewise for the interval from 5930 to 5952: 5942.71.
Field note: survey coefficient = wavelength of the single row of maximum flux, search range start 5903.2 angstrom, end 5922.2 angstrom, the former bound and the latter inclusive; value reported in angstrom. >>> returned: 5907.24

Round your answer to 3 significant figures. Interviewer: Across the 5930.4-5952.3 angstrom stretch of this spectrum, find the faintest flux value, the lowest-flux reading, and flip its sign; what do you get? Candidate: -12.8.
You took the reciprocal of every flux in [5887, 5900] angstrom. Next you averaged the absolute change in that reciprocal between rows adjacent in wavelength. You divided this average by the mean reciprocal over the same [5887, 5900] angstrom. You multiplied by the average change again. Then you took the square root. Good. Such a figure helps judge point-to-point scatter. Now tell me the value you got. 0.030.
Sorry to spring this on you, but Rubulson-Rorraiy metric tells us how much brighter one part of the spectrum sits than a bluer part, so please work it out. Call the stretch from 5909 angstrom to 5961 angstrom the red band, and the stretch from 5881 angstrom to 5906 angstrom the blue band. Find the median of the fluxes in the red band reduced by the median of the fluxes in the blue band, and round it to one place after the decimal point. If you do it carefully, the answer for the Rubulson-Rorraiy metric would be 1.5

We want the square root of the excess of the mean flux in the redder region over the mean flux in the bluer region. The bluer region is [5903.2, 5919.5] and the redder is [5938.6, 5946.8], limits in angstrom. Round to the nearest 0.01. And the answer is 0.31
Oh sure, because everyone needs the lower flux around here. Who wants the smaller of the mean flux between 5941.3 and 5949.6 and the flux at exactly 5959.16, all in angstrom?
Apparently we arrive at 13.02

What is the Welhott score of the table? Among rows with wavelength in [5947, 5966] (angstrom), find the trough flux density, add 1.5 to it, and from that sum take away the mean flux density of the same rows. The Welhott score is 0.0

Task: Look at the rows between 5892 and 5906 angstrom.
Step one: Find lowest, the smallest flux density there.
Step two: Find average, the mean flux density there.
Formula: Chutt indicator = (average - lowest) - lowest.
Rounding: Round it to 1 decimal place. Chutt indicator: -9.5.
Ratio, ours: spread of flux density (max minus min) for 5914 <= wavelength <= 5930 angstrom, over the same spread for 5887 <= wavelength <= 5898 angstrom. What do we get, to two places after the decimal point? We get 0.13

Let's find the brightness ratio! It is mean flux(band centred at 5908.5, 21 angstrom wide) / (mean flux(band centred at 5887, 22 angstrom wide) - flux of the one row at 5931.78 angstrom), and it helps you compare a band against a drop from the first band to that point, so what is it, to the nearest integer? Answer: -11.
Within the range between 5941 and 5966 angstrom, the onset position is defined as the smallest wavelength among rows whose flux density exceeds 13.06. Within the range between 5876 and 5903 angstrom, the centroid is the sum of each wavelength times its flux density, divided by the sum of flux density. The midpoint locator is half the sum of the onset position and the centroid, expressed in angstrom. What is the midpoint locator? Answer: 5917.3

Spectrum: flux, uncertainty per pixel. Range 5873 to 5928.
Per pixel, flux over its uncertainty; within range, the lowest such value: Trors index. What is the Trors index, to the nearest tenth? 27.2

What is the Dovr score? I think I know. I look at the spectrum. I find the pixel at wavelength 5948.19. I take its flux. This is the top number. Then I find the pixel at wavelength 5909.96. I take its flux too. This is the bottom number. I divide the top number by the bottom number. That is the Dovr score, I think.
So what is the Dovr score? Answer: 1.03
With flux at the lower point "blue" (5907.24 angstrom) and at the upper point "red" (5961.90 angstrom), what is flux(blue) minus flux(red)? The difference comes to -0.11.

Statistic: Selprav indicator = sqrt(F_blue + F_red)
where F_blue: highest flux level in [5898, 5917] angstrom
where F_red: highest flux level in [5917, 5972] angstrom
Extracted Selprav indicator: 5.15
